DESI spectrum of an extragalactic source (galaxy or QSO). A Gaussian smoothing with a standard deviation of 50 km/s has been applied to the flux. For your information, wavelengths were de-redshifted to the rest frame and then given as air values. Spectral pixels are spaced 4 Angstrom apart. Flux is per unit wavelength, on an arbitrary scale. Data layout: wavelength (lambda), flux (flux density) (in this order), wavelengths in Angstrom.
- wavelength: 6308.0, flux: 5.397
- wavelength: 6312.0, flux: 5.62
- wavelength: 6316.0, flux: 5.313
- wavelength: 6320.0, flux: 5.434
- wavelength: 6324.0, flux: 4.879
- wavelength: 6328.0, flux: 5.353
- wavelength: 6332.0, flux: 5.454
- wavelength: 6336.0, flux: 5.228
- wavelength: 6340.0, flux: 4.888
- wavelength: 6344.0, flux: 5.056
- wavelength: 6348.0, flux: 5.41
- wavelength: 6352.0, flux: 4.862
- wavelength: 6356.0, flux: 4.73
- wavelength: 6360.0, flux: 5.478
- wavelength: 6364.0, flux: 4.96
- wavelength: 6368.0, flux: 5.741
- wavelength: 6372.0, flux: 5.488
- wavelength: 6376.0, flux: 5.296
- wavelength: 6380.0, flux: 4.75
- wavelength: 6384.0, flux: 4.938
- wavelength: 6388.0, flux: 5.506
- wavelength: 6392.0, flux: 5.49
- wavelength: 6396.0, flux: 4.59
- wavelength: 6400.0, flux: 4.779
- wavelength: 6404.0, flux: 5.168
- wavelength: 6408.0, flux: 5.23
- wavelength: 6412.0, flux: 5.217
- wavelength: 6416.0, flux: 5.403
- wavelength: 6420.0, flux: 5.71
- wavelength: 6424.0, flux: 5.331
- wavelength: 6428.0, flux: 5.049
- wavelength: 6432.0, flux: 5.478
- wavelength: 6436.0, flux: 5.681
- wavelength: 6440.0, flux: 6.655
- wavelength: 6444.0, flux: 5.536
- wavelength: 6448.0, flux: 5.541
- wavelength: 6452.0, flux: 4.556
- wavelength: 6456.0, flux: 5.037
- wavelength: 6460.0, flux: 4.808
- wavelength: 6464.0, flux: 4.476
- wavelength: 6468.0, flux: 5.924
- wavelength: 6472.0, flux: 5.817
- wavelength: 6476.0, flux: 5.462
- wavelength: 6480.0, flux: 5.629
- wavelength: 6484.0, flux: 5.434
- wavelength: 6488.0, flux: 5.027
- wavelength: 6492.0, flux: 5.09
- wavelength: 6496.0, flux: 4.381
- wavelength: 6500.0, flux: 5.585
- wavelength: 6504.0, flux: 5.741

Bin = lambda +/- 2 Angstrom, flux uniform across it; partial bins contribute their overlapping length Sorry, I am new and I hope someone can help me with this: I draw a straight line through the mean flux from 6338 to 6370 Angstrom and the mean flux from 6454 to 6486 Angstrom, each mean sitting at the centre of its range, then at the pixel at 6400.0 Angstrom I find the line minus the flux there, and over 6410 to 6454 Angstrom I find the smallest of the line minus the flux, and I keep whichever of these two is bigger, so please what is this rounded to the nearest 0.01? 0.43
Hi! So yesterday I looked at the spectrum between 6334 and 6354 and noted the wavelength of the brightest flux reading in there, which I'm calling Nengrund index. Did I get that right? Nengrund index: 6348.0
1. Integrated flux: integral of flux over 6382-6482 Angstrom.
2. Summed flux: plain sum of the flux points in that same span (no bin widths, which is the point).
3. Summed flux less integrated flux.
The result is -399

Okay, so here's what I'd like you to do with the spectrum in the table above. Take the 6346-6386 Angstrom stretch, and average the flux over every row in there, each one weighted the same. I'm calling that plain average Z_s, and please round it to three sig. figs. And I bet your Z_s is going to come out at 5.17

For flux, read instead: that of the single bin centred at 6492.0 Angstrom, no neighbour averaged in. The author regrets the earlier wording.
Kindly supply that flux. 5.09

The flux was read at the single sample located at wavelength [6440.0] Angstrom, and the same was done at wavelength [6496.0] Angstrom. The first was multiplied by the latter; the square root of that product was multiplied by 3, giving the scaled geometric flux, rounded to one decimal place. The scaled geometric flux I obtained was 16.2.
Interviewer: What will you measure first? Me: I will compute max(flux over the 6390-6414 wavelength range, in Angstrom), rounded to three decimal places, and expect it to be 5.490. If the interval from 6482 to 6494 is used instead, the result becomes 5.434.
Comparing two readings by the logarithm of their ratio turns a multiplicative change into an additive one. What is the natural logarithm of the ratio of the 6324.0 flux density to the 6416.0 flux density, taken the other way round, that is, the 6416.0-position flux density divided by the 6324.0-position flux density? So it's 0.10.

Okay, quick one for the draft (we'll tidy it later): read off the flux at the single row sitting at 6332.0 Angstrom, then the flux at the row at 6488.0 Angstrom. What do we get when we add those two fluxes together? 10.5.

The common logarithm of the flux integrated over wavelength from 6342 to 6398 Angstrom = 2.46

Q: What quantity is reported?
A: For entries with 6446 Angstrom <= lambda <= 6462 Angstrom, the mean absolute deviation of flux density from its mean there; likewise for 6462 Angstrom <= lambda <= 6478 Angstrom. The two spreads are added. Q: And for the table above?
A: 0.78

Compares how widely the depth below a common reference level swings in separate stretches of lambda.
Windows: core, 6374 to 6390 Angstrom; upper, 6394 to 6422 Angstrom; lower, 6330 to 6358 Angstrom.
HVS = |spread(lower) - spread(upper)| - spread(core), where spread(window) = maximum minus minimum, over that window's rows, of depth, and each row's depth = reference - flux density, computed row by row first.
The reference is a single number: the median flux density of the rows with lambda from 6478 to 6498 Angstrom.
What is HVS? -0.4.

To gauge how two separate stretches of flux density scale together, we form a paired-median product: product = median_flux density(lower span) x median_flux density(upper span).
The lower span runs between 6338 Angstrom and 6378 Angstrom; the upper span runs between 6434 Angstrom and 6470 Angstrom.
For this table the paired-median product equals 28.65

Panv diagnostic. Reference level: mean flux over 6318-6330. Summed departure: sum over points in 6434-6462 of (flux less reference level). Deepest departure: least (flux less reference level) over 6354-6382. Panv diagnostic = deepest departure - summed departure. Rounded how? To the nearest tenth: -1.8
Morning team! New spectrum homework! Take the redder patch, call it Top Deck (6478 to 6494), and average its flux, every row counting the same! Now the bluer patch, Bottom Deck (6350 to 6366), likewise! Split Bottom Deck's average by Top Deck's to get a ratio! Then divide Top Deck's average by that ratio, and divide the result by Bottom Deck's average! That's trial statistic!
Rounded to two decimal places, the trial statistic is 1.12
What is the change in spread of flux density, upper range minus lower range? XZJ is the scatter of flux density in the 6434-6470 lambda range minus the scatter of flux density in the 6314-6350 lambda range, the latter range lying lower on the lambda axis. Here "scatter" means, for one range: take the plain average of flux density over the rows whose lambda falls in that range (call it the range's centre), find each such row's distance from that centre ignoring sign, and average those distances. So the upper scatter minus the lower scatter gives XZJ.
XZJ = 0.4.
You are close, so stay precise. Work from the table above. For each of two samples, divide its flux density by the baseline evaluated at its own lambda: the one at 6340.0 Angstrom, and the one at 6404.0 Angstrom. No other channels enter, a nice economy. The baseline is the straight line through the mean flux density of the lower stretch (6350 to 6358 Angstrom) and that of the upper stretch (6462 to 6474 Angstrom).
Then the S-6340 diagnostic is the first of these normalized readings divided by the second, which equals 1.01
